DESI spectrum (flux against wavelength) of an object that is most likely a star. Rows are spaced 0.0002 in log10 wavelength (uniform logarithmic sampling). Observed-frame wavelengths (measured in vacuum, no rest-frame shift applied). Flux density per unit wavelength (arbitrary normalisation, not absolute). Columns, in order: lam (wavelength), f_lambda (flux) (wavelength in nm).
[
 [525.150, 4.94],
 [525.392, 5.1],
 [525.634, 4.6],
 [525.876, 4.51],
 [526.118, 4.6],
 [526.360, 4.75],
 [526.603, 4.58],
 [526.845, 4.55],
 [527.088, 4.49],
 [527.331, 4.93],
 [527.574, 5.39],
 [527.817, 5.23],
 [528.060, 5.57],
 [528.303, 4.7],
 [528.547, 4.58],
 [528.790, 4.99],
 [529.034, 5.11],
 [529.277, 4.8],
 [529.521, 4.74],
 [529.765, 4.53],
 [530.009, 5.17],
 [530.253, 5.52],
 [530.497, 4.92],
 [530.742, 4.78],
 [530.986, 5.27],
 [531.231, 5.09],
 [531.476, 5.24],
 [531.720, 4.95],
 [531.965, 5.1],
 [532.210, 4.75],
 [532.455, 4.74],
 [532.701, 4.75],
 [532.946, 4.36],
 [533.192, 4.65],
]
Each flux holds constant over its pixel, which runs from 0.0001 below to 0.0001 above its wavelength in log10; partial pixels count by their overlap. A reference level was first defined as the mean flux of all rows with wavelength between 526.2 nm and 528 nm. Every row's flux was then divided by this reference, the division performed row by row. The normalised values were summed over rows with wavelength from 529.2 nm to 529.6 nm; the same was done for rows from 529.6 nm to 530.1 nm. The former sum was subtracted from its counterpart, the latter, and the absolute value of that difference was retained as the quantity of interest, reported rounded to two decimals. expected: 0.03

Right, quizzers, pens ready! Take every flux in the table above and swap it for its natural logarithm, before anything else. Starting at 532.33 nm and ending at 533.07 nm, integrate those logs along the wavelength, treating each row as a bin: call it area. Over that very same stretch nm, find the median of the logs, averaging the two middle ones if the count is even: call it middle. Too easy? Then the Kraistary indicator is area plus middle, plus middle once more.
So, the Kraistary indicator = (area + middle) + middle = 4.24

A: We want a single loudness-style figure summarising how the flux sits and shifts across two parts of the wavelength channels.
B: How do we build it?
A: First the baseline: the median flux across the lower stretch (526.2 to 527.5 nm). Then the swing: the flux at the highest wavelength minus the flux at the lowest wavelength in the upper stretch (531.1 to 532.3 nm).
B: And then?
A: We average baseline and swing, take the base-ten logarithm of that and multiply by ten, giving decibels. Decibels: 3.26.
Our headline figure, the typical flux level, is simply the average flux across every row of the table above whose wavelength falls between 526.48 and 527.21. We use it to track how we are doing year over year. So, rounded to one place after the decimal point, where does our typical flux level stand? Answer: 4.5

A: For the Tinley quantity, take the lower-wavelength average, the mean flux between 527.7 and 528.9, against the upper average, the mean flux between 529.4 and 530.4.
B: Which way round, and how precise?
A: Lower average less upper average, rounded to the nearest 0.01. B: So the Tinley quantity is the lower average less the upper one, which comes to 0.02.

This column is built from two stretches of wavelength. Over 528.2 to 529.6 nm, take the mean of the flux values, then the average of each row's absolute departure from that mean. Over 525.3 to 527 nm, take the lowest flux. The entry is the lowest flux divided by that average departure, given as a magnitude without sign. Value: 29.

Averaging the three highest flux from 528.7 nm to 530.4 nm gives 5.27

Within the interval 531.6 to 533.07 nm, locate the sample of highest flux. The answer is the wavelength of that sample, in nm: 531.965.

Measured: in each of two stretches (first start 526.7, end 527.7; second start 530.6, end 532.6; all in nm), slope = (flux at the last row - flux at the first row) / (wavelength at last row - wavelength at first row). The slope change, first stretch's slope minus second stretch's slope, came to 1.2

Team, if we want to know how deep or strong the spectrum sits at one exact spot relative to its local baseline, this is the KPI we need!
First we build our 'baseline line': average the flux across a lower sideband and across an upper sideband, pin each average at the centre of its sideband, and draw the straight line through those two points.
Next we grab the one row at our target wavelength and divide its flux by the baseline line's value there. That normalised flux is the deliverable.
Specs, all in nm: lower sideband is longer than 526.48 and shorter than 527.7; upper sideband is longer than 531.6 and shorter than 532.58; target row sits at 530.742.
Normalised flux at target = 0.98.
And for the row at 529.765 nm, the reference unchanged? 0.94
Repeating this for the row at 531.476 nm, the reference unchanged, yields 1.08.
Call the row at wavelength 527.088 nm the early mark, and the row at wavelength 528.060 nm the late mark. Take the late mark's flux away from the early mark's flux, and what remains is -1.1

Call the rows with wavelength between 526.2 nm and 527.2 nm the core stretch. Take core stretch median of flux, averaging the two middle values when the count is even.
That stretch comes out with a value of 4.6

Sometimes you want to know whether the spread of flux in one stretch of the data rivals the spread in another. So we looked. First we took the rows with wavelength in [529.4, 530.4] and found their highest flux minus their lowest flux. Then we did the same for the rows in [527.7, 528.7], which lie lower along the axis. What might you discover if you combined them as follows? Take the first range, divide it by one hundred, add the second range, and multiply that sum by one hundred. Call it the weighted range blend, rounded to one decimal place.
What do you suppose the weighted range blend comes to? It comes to 100.0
